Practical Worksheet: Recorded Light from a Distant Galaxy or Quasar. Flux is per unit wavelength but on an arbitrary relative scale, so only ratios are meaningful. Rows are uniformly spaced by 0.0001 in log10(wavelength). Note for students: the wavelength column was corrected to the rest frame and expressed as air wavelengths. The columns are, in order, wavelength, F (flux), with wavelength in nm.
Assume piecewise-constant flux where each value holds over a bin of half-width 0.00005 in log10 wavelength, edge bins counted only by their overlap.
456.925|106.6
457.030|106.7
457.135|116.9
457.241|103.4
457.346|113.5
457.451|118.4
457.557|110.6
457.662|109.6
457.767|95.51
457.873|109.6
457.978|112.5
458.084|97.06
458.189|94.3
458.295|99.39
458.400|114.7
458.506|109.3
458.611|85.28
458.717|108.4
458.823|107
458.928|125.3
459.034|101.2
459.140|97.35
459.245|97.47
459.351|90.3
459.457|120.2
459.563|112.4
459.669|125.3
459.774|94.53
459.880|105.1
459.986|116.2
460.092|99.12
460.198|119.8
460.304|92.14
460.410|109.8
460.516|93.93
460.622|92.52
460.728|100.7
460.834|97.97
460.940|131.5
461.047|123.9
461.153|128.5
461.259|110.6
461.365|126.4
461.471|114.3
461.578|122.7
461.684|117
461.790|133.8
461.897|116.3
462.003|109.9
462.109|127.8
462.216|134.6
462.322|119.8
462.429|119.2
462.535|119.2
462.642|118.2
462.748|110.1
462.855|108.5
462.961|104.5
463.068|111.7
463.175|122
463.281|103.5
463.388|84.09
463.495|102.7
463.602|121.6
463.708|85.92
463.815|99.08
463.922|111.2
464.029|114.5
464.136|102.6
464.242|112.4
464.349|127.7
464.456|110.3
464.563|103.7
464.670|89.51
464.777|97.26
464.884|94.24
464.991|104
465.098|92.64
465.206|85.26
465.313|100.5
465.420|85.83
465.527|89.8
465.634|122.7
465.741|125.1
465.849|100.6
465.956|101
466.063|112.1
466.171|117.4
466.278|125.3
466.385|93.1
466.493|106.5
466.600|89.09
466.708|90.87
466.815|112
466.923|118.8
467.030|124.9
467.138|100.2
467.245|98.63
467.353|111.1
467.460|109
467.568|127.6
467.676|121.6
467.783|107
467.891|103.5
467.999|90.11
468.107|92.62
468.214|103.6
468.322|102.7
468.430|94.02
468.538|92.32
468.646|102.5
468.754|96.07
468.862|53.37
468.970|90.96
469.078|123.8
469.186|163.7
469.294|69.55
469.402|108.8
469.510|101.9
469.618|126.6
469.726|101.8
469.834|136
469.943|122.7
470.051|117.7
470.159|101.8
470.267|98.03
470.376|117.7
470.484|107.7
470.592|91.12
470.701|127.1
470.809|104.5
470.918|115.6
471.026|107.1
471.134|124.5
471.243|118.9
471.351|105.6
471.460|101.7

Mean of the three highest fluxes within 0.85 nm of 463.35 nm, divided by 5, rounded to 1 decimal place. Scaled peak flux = 24.2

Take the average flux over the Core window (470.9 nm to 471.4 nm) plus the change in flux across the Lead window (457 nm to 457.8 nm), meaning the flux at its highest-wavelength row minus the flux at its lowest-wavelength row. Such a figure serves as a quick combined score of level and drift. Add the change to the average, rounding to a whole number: 103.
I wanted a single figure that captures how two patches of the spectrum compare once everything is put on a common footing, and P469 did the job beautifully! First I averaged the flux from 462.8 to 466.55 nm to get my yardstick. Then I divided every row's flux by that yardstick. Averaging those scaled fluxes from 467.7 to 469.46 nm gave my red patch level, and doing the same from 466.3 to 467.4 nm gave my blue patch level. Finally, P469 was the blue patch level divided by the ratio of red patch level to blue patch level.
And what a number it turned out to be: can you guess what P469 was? 1.05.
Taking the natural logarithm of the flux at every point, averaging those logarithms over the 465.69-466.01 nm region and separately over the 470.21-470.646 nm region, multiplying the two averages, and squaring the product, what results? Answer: 472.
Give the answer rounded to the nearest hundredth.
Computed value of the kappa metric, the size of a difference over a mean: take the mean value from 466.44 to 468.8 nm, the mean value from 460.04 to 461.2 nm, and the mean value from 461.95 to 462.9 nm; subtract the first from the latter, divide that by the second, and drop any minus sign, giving 0.13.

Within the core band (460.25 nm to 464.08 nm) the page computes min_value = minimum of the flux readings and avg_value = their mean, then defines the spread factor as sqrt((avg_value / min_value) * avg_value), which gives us 12.2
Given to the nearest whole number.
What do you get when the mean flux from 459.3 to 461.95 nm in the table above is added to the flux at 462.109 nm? 240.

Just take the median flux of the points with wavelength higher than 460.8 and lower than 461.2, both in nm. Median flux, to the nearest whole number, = 126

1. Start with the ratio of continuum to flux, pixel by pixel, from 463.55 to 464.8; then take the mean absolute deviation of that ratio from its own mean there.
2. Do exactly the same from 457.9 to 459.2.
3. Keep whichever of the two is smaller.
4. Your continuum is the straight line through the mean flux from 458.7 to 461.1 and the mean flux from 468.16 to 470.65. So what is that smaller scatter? 0.085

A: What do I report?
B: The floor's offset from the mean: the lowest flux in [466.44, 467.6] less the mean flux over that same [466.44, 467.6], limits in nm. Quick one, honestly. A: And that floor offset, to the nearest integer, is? -19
